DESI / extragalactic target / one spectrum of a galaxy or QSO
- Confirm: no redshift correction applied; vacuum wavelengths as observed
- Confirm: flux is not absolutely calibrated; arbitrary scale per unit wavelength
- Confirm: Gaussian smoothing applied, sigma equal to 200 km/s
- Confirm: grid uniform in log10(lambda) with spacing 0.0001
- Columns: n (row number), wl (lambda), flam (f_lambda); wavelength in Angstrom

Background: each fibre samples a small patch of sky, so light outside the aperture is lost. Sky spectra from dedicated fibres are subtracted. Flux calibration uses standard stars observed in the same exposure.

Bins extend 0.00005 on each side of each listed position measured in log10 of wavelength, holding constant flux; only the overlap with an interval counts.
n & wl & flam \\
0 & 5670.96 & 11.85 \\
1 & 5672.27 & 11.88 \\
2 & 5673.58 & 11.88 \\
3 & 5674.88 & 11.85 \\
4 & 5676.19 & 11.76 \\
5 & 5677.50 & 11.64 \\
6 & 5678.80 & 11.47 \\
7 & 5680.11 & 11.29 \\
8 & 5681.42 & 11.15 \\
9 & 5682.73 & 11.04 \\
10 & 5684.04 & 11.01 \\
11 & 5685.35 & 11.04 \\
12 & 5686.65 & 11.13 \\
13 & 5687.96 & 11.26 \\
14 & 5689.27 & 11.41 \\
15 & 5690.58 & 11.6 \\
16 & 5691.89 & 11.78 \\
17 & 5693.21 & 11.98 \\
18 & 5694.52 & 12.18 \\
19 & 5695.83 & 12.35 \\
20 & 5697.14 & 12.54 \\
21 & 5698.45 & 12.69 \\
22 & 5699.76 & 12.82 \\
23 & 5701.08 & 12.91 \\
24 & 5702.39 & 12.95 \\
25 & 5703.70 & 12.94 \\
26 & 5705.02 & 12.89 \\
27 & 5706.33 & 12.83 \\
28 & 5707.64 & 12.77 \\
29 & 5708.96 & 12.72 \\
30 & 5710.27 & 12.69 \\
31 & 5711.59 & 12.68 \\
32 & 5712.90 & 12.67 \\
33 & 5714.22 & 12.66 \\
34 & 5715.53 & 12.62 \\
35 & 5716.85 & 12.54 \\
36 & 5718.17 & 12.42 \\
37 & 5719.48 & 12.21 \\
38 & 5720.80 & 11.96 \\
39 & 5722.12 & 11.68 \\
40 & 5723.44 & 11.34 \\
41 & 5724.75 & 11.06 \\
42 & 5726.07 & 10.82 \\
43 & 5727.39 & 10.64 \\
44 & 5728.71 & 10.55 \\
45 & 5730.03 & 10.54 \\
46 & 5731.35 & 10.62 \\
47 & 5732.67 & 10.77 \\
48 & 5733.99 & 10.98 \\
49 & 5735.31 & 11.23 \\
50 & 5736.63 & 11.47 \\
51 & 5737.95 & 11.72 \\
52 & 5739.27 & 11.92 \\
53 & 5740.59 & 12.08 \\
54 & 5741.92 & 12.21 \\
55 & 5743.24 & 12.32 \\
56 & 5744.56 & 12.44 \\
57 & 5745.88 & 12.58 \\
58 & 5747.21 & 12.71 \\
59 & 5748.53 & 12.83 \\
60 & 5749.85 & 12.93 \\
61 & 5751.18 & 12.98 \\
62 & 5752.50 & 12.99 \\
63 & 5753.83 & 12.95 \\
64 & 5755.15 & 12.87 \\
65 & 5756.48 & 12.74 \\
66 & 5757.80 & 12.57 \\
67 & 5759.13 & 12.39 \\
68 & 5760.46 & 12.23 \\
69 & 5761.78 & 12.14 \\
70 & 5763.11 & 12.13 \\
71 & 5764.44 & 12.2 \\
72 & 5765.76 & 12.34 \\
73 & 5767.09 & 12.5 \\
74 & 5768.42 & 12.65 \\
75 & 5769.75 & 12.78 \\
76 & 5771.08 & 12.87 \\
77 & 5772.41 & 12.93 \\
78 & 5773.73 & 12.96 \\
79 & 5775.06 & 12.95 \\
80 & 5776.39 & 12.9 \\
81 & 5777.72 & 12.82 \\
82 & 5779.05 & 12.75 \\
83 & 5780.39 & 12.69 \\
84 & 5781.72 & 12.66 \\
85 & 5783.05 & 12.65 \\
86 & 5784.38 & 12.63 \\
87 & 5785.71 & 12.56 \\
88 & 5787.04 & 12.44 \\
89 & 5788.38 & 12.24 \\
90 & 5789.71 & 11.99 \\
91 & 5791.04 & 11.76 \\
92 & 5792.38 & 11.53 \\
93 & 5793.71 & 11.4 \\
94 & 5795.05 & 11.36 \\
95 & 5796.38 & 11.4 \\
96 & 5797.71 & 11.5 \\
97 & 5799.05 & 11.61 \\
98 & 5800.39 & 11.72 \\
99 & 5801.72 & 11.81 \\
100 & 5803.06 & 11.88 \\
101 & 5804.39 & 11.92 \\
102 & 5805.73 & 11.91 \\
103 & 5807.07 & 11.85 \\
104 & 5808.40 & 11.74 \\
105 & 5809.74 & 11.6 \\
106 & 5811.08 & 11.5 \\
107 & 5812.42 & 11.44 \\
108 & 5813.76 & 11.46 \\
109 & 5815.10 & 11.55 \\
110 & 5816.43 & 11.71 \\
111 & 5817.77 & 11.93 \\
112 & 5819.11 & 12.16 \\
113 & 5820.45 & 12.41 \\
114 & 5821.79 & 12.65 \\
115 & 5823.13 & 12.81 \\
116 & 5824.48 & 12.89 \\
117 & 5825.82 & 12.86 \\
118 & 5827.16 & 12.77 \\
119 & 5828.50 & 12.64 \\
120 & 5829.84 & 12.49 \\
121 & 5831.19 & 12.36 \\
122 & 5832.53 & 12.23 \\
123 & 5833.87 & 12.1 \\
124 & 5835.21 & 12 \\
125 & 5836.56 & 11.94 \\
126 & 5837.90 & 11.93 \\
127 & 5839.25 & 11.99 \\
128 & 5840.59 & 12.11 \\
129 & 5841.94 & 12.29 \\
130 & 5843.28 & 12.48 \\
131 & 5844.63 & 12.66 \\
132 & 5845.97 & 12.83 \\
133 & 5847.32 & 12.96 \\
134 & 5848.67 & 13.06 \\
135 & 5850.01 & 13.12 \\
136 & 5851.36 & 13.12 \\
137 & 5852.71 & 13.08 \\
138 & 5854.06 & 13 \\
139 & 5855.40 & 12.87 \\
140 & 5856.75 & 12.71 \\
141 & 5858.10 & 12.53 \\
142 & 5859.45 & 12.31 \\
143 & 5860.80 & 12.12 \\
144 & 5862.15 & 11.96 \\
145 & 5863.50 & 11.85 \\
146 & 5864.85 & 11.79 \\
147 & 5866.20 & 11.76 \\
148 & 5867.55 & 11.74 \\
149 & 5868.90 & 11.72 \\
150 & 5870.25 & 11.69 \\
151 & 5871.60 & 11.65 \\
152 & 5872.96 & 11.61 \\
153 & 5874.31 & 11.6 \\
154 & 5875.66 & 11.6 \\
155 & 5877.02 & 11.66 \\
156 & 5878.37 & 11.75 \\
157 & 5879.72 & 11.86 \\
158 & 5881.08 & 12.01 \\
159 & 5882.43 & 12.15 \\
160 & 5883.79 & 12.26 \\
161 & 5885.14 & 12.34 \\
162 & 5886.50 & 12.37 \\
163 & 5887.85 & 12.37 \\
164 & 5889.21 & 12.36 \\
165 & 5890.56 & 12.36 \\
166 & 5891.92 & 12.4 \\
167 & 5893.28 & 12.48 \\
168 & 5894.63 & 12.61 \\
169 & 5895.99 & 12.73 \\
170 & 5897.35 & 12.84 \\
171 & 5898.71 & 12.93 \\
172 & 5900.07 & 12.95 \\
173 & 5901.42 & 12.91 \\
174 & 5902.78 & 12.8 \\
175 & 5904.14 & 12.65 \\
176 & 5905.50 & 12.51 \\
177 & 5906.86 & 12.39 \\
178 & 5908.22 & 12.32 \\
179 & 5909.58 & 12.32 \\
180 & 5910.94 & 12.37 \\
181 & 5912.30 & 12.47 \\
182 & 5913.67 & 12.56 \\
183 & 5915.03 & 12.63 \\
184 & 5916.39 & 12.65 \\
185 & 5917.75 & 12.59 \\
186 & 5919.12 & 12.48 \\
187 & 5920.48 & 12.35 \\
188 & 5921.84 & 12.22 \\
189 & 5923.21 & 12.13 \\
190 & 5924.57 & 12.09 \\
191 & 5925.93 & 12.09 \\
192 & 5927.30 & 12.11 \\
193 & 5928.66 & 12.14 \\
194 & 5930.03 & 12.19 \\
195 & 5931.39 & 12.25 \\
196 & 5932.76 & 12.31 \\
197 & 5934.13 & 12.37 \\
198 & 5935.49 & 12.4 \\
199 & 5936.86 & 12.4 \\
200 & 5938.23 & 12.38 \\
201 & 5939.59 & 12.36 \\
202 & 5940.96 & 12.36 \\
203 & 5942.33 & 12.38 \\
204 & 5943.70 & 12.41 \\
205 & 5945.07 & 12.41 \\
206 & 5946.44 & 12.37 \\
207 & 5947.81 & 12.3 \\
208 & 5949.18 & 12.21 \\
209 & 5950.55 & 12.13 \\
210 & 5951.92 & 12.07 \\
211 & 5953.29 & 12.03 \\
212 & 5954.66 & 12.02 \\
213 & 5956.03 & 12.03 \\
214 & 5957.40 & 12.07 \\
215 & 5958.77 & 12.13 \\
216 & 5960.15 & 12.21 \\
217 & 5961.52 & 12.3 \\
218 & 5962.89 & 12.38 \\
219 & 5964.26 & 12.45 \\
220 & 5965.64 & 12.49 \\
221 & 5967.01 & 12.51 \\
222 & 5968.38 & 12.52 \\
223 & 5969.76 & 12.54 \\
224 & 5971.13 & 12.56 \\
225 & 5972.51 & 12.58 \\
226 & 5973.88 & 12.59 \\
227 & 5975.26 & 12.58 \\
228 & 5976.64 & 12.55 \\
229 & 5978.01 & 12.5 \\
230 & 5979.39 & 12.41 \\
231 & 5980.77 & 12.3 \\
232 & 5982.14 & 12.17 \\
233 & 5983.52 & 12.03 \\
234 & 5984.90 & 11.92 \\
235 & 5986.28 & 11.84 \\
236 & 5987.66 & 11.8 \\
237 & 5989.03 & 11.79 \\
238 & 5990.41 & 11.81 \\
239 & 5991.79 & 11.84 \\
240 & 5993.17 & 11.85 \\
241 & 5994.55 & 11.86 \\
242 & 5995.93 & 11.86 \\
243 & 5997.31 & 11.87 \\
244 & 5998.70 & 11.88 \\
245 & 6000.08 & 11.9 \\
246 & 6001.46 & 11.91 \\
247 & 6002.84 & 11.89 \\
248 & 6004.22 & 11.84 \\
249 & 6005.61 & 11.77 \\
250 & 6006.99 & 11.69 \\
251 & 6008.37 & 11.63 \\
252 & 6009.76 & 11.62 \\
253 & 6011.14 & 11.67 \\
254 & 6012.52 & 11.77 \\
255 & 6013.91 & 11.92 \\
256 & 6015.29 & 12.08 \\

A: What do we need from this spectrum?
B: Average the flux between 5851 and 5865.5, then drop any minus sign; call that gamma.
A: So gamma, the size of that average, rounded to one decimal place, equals 12.5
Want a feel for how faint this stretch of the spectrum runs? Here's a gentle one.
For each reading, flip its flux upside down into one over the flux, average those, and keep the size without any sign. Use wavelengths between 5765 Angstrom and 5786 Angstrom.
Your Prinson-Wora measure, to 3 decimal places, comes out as 0.079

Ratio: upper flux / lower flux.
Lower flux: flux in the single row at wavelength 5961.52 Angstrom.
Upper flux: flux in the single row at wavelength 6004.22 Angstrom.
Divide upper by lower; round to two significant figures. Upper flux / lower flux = 0.96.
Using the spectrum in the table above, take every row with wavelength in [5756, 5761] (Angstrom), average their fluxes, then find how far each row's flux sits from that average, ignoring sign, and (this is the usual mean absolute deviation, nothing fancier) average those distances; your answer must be 0.17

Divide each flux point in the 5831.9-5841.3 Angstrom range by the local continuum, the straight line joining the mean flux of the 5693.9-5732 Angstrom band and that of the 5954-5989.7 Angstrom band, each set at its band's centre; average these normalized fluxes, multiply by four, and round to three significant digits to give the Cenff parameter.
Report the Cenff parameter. 3.94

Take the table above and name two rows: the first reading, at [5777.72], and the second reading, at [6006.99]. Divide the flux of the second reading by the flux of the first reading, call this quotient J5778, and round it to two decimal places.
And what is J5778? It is 0.91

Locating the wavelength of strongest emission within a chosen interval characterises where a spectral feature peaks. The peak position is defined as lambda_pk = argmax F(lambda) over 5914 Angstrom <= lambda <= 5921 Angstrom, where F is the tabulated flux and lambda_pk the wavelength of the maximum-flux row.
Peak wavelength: 5916.39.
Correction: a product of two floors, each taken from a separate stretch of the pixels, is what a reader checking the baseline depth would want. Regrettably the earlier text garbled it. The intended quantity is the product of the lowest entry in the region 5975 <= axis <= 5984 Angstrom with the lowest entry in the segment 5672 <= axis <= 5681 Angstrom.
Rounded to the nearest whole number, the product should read 136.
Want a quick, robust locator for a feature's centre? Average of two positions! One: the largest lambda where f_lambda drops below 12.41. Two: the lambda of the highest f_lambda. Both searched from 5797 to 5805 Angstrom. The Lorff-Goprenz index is 5804.4 Angstrom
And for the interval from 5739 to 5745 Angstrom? 5743.9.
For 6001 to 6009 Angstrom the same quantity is 6004.9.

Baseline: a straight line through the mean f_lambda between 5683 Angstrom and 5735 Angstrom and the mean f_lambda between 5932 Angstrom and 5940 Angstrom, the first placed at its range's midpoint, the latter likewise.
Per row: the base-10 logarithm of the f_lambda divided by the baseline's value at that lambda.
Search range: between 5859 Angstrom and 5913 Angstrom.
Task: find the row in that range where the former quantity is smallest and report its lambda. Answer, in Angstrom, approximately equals 5875.66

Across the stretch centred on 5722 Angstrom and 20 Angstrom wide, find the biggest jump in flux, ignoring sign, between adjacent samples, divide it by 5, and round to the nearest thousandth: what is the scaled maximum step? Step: 0.068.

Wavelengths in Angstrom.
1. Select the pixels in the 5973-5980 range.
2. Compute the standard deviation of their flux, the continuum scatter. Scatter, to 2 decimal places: 0.07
